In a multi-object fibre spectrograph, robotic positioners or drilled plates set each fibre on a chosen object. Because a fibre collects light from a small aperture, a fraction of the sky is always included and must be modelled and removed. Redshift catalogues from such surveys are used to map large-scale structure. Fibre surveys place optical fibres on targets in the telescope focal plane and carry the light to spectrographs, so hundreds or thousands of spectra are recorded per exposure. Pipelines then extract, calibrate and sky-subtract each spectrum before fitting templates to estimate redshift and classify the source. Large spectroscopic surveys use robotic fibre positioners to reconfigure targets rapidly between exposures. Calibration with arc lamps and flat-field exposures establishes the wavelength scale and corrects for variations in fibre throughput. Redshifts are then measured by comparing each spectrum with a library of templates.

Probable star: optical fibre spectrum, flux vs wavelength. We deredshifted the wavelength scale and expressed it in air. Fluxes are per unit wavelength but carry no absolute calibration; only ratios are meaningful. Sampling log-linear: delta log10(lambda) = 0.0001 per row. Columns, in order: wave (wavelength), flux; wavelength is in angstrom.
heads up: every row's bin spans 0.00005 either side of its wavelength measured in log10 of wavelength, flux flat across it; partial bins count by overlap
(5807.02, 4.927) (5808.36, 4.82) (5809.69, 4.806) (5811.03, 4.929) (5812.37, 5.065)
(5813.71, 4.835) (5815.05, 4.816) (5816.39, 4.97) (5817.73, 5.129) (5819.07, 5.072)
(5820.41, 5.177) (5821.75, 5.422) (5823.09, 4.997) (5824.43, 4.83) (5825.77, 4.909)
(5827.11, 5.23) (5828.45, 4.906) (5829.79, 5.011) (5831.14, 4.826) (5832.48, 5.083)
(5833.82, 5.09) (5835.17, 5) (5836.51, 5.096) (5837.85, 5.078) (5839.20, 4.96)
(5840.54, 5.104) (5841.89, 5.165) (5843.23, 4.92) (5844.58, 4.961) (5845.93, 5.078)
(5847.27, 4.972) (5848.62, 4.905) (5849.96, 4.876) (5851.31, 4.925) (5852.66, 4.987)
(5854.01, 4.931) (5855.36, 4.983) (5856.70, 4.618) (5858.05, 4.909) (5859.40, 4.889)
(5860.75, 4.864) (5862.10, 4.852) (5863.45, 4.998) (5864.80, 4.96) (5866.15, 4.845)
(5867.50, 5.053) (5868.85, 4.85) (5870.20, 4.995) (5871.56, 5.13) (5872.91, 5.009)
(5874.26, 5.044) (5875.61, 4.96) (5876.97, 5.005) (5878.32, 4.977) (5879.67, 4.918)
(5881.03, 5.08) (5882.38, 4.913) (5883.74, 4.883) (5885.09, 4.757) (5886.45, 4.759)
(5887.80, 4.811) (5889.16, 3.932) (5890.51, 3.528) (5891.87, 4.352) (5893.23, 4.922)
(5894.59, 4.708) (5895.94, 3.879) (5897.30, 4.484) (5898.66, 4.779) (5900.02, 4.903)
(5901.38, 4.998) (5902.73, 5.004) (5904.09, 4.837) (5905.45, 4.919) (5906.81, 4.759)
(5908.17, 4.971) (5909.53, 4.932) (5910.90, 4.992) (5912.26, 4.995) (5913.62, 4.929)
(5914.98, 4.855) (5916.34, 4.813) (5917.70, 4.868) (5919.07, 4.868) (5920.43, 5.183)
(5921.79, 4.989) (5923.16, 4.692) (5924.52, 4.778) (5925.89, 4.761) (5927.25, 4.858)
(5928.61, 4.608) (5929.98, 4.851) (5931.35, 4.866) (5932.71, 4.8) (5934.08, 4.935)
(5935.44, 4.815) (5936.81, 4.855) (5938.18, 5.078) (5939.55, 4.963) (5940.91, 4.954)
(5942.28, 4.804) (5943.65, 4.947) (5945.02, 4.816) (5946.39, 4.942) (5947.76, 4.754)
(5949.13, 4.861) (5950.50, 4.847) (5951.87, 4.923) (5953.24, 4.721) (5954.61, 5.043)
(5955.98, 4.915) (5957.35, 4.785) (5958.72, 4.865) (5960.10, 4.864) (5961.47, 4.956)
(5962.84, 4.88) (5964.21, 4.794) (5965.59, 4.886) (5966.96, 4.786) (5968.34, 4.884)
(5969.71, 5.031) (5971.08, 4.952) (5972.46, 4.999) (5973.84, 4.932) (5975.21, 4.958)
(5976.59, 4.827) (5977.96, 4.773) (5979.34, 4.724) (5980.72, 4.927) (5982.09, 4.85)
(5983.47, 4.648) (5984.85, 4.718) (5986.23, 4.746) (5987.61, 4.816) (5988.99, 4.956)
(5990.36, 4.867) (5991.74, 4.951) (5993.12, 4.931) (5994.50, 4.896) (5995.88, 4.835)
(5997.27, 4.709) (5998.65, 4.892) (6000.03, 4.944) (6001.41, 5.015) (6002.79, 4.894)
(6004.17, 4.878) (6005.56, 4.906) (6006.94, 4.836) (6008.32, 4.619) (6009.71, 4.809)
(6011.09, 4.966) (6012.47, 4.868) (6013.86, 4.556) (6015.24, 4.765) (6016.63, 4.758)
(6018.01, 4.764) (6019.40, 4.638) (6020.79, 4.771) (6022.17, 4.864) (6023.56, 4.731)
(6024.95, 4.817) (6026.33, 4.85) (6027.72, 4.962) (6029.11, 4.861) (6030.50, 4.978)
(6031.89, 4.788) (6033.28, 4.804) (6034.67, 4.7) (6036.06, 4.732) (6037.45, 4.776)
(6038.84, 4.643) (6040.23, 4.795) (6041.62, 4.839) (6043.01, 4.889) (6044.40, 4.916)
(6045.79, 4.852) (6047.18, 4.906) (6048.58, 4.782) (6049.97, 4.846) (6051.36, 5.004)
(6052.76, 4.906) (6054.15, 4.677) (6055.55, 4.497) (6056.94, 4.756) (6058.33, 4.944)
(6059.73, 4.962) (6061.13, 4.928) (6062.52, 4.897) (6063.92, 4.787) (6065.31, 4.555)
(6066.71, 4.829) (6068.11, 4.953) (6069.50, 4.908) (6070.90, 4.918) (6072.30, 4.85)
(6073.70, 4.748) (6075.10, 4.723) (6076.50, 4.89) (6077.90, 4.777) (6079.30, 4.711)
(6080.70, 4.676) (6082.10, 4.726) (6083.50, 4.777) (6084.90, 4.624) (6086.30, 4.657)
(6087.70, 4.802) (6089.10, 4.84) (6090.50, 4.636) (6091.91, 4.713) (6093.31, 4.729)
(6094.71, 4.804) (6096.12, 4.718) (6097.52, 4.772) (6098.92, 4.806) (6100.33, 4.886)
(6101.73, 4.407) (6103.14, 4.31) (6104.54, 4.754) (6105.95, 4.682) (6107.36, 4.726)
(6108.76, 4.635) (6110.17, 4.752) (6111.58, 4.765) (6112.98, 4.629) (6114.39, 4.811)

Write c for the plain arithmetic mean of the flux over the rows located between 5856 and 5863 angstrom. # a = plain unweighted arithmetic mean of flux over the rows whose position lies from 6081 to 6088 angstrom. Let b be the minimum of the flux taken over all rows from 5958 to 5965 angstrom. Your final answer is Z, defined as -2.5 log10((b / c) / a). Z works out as 1.69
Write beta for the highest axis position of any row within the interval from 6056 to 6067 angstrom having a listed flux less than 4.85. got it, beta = 6066.71 angstrom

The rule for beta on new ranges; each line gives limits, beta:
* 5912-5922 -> 5916.34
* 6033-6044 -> 6041.62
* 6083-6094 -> 6093.31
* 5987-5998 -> 5997.27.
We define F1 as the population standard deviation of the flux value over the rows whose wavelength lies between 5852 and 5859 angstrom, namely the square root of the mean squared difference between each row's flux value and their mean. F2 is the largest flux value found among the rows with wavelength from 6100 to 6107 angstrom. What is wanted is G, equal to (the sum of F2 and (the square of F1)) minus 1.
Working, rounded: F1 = 0.137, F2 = 4.886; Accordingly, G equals 3.90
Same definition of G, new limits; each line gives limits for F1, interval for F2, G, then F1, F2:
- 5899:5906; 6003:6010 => 3.91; 0.063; 4.906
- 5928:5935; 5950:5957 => 4.06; 0.111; 5.043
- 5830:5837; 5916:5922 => 4.19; 0.103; 5.183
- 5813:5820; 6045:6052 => 4.02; 0.124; 5.004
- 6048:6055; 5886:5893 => 3.82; 0.111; 4.811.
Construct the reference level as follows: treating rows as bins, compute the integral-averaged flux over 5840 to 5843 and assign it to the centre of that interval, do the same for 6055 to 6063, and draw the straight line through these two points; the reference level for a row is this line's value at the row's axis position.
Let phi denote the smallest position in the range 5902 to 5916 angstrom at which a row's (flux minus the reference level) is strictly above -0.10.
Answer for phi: 5902.73 angstrom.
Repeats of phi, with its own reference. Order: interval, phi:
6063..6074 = 6063.92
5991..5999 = 5991.74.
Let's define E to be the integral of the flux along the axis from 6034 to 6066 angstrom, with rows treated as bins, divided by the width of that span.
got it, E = 4.81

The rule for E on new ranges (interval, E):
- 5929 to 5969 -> 4.87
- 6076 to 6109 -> 4.71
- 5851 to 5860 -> 4.89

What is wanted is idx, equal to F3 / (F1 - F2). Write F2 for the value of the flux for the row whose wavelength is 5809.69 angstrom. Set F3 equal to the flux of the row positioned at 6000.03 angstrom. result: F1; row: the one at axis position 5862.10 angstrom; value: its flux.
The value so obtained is 107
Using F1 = 4.852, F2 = 4.806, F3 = 4.944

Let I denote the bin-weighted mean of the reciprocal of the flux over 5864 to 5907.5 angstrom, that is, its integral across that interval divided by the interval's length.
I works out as 0.211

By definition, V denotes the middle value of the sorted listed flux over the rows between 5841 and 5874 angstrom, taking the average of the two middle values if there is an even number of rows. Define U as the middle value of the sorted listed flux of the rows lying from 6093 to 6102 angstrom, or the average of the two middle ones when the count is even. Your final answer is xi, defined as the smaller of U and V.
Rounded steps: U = 4.77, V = 4.95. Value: 4.77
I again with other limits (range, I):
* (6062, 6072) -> 0.207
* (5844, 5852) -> 0.202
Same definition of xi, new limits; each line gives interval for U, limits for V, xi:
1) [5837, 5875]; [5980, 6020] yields 4.85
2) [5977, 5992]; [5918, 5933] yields 4.82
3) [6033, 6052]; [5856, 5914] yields 4.82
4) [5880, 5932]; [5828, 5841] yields 4.86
